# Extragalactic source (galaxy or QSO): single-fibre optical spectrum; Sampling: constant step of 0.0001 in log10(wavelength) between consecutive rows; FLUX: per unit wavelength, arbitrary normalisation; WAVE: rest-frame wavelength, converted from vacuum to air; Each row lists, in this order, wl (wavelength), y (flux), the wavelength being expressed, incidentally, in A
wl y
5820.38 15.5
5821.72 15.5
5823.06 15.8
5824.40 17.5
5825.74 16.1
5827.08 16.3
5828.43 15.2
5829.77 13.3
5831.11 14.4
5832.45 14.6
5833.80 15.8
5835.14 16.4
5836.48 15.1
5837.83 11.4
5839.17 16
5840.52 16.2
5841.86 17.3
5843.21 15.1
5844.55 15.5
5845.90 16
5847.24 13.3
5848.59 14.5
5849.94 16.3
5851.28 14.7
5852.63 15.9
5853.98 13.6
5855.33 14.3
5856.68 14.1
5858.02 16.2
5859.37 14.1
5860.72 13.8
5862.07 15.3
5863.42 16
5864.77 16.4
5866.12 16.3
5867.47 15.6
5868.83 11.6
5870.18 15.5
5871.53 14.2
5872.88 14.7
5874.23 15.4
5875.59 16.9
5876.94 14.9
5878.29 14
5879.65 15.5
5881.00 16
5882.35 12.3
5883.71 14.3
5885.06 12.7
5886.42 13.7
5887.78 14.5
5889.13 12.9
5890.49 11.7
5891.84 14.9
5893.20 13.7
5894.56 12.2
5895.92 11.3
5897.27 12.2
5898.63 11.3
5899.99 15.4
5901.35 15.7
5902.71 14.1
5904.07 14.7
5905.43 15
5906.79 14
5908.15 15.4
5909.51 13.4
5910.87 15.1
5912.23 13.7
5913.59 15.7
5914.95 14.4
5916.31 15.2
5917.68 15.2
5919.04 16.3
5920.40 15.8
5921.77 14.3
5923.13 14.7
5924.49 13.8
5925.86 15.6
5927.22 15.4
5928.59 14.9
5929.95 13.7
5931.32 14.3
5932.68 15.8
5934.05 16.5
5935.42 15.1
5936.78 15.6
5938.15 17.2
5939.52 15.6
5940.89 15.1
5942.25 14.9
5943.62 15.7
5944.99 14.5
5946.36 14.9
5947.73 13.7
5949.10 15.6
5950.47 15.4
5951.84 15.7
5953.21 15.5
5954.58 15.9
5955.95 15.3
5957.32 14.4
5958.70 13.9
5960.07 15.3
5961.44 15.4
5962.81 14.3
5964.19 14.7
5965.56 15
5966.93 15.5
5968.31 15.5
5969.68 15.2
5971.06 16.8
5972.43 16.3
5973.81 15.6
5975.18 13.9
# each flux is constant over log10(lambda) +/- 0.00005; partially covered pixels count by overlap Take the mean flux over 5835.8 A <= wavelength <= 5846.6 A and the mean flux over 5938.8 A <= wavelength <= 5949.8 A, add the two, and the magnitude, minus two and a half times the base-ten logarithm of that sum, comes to -3.70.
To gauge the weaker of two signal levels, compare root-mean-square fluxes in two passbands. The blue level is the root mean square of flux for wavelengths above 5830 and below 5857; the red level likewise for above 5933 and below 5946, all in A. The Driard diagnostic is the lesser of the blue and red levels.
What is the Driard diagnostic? 15.1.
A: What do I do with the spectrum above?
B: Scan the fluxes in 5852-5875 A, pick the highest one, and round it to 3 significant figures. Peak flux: 16.4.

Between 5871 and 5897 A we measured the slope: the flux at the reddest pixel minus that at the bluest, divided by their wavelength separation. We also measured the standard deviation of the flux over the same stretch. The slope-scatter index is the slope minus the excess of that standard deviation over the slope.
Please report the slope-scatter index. -1.7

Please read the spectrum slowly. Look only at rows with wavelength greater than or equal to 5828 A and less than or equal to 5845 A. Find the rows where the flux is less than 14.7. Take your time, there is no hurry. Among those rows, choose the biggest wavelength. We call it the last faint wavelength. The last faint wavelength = 5837.83 A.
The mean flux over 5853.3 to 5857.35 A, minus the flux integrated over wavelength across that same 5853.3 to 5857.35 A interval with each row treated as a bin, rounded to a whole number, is -43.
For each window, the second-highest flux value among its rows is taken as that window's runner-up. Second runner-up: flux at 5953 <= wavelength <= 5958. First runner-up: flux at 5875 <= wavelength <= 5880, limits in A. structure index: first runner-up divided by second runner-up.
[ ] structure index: 1.00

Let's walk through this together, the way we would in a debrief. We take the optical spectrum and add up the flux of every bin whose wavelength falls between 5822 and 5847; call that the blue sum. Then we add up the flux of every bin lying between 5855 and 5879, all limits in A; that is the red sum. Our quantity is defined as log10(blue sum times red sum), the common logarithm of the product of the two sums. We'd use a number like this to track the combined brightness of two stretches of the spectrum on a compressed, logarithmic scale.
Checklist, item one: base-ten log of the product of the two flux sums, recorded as 4.87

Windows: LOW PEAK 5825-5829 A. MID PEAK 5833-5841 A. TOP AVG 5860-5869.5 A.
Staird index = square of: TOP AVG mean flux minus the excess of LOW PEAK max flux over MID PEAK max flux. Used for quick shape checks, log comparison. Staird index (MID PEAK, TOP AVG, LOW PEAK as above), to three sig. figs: 228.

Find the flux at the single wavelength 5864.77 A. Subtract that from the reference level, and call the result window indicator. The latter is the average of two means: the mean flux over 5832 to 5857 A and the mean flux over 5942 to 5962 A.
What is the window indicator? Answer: -1.3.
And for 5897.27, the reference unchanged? 2.9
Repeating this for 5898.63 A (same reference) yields 3.8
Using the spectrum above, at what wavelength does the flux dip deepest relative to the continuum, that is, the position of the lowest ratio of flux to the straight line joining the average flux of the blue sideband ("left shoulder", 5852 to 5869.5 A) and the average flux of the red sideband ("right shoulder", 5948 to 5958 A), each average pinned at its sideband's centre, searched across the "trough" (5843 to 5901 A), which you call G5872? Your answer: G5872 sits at 5898.63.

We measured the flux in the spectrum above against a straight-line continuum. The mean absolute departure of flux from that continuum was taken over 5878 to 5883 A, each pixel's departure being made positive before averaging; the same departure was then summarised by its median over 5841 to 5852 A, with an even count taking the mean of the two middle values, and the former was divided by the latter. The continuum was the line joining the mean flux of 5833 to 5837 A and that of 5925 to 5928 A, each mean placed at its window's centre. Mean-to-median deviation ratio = 1.6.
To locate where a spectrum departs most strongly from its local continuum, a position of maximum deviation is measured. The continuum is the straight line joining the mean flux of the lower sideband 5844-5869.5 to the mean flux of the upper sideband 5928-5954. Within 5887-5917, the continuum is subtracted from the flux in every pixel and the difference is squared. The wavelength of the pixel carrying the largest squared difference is 5898.63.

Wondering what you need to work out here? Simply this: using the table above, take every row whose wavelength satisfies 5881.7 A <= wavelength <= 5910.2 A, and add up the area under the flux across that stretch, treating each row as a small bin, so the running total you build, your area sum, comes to 387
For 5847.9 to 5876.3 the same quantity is 426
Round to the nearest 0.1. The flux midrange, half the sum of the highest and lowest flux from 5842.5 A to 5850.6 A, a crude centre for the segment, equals 14.8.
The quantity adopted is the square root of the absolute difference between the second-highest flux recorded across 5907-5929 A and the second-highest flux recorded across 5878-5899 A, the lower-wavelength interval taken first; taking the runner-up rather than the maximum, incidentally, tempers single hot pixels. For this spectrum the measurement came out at 0.5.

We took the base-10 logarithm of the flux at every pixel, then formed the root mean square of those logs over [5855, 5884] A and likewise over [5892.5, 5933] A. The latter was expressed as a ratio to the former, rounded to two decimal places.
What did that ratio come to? 0.99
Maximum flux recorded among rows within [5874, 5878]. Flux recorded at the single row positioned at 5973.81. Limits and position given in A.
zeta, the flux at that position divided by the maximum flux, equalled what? 0.923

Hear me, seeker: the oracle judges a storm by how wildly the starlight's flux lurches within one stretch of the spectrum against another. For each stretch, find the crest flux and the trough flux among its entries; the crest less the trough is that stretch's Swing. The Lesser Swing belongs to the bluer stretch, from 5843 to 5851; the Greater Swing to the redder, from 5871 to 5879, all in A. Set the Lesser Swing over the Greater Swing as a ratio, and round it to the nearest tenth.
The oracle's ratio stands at 1.0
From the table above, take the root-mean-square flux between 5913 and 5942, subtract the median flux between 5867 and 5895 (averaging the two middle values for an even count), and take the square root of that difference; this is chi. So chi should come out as 1.0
